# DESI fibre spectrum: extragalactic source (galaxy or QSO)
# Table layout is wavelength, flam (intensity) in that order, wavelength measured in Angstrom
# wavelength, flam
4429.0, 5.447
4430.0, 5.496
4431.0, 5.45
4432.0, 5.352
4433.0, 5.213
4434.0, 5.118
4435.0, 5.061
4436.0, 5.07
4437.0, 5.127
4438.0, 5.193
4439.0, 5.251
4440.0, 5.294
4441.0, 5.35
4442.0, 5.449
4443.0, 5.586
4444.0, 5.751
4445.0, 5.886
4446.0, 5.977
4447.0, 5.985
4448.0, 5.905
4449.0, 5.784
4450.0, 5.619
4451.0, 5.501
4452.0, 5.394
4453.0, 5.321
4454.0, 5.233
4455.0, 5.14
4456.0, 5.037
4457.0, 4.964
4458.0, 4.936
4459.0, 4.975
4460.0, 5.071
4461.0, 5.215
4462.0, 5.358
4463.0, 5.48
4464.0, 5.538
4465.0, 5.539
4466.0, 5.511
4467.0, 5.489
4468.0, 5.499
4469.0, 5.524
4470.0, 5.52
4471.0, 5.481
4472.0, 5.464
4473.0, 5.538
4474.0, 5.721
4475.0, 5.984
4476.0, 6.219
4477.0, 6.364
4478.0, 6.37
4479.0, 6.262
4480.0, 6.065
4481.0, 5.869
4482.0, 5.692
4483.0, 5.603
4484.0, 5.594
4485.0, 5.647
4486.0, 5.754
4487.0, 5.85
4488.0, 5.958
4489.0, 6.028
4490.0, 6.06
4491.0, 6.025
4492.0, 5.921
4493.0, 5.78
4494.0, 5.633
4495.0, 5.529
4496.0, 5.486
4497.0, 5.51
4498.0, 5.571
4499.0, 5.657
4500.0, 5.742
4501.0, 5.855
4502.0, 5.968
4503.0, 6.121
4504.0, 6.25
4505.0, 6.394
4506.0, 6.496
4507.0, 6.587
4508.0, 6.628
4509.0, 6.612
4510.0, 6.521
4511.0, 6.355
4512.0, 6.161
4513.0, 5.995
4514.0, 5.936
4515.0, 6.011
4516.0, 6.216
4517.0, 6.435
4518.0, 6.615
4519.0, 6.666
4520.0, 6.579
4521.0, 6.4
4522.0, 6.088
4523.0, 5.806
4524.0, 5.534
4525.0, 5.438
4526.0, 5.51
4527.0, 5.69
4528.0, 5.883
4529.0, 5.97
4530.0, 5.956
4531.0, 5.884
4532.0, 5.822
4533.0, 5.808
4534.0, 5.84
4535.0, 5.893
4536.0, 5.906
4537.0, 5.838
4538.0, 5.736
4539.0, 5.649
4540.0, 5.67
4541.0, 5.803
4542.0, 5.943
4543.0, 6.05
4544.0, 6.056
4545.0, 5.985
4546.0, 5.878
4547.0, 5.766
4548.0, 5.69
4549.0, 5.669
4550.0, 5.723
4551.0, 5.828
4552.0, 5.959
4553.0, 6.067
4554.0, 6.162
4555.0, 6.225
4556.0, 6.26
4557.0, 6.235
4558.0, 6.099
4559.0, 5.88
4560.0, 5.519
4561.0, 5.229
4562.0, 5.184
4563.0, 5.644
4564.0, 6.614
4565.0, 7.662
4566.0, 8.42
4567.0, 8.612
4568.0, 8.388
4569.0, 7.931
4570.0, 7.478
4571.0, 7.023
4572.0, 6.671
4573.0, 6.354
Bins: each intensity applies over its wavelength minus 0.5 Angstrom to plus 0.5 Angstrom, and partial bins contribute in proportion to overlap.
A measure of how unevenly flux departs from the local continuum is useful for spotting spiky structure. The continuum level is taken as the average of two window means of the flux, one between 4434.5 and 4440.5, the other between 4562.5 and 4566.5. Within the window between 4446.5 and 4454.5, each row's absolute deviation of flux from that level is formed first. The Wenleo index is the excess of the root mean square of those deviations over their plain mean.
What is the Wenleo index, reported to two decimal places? 0.06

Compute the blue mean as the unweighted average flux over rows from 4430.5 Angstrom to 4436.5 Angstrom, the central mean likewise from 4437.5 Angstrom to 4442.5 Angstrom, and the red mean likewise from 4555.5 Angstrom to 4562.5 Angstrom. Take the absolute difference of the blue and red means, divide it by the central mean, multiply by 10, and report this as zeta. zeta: 1.1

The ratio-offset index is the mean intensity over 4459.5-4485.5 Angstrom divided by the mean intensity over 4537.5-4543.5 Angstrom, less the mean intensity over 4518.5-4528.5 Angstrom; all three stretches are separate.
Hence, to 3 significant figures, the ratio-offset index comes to -4.98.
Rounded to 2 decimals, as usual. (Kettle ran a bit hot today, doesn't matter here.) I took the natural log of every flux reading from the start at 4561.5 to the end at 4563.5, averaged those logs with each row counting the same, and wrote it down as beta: 1.69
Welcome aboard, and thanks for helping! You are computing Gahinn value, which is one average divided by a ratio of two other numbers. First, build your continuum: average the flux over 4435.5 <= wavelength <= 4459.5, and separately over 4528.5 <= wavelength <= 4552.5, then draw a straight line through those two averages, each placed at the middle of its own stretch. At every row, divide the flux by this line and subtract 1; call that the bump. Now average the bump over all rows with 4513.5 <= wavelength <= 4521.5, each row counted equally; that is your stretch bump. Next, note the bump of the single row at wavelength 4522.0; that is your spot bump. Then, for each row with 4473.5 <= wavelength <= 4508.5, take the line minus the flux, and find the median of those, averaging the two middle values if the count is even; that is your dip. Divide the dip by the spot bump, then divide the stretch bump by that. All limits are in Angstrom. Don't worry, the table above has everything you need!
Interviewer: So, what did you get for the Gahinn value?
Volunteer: -0.020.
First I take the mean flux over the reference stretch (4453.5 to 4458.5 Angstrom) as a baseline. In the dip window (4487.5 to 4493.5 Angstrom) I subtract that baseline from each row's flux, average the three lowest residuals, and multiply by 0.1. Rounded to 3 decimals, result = 0.082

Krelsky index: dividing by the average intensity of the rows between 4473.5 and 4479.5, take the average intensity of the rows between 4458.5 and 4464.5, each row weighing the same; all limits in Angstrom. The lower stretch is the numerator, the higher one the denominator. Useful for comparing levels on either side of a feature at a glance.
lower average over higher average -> 0.86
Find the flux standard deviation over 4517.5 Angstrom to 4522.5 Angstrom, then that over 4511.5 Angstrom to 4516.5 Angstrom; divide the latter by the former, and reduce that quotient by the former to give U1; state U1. 0.3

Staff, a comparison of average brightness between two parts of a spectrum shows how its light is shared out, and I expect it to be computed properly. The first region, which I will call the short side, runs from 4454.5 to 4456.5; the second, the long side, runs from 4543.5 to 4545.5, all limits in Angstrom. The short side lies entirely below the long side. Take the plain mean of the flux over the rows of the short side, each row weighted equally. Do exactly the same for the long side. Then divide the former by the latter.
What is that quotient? 0.85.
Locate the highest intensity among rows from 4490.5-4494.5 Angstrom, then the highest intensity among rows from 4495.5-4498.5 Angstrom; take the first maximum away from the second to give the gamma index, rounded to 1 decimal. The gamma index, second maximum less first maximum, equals -0.5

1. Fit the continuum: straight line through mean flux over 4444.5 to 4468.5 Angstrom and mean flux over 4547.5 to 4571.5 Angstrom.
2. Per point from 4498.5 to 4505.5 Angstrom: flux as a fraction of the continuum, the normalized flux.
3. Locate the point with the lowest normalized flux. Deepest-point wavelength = 4499.0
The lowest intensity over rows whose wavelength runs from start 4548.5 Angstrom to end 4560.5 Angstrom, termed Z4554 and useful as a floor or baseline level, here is 5.519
